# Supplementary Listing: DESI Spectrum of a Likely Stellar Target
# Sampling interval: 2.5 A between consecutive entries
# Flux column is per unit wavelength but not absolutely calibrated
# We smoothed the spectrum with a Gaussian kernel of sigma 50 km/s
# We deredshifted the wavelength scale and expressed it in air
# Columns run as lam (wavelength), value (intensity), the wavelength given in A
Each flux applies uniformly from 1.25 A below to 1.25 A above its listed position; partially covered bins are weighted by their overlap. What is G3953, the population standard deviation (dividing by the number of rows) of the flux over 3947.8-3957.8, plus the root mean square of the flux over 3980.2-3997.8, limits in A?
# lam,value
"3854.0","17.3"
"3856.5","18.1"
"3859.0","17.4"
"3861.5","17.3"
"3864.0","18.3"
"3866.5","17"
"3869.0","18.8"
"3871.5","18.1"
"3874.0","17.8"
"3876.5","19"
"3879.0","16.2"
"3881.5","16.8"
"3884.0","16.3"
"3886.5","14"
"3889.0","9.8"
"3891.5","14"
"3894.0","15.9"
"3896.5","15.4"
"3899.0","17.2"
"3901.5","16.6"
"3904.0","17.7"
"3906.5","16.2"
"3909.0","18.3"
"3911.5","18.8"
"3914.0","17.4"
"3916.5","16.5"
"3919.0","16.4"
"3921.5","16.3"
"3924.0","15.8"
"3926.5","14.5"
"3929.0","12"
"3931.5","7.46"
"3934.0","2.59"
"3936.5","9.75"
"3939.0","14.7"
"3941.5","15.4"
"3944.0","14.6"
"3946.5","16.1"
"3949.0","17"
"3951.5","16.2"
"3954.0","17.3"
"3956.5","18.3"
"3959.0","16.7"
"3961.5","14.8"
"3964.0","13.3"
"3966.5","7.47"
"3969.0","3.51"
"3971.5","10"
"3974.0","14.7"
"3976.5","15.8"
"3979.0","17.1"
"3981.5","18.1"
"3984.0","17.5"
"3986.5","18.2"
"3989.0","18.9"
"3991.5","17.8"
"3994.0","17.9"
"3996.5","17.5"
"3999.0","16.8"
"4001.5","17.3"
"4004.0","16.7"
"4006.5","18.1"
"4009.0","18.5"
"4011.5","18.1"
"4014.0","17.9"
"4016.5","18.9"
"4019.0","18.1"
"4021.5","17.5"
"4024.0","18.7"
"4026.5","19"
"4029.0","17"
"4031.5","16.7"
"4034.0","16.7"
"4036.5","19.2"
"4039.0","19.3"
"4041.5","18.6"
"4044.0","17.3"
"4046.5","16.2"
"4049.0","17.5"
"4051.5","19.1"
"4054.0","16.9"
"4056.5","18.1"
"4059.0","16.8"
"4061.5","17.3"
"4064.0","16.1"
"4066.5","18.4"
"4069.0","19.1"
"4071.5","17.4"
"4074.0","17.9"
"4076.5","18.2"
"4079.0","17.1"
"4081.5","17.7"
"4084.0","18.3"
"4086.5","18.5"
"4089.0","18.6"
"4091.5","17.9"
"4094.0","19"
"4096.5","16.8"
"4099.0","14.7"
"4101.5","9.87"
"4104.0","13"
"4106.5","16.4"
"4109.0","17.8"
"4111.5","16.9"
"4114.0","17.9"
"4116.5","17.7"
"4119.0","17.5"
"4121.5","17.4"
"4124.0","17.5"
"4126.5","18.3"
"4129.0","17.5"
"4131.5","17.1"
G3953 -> 18.74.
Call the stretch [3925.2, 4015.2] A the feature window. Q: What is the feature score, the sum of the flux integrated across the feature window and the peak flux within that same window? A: 1365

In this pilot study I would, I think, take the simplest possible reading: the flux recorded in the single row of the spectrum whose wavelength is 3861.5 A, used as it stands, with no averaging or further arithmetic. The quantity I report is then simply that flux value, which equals 17.3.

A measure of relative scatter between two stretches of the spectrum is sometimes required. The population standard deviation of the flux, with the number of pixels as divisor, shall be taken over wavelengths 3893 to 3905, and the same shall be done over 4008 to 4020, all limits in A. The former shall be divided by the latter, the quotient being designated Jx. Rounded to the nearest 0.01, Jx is 2.34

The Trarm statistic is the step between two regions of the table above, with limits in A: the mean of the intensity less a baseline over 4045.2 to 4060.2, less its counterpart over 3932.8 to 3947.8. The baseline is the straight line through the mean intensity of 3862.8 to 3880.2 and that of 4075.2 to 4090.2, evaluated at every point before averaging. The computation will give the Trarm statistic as 5.1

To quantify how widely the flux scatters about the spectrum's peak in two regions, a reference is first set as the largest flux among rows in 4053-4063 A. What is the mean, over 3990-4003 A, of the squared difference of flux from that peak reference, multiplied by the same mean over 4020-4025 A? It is 0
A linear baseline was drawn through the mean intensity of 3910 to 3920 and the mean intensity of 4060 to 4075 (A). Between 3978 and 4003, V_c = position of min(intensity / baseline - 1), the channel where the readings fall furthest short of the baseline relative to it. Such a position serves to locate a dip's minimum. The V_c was 3999.0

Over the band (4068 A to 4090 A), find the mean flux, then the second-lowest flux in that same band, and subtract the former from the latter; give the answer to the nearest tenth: -0.7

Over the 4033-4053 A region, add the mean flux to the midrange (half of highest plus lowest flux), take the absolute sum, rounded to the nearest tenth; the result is 35.7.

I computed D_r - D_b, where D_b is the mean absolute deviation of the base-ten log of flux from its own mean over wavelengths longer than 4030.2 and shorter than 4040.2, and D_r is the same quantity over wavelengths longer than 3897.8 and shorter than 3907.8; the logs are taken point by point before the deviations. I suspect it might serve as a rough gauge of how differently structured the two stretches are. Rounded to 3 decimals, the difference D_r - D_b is -0.017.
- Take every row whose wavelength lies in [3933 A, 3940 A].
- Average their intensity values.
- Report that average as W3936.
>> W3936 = 9.0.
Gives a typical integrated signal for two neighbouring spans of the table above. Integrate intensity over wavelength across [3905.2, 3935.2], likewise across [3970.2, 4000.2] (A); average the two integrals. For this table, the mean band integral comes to 466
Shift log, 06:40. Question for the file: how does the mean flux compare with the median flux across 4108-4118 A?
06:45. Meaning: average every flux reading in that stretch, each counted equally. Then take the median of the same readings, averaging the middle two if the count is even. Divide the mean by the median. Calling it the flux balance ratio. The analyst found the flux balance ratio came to 0.99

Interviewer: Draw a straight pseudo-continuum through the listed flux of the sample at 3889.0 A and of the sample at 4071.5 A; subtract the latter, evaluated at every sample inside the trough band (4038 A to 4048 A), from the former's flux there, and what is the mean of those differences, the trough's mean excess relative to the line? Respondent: 1.6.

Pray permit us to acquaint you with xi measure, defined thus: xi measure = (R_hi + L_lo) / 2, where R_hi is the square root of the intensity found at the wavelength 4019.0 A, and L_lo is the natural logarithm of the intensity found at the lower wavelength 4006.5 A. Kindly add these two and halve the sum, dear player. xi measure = 3.58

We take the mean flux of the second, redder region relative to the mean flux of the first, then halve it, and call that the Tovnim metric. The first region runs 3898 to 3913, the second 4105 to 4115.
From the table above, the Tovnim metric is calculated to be 0.49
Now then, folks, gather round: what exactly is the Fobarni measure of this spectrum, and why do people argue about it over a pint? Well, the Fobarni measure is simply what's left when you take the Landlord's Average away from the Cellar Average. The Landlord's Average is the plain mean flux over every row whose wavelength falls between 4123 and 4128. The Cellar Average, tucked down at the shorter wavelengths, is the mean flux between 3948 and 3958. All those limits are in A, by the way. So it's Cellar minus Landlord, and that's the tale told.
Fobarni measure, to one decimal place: -0.7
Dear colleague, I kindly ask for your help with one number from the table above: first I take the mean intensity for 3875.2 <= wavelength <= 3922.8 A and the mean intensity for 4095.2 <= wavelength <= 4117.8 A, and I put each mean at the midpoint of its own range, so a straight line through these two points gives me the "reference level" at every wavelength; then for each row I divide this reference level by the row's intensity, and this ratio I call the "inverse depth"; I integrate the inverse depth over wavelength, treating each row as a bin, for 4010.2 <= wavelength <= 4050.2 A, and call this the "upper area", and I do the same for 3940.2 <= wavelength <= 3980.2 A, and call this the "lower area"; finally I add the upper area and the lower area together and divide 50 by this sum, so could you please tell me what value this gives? 0.559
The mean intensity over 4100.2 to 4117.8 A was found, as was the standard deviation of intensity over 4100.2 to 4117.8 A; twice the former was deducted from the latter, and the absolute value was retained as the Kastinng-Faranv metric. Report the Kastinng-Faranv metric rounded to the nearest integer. 28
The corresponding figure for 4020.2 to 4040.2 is 35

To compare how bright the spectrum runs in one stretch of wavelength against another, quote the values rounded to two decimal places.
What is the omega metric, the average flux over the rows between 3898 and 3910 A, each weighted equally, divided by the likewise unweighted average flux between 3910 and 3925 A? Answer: 1.02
